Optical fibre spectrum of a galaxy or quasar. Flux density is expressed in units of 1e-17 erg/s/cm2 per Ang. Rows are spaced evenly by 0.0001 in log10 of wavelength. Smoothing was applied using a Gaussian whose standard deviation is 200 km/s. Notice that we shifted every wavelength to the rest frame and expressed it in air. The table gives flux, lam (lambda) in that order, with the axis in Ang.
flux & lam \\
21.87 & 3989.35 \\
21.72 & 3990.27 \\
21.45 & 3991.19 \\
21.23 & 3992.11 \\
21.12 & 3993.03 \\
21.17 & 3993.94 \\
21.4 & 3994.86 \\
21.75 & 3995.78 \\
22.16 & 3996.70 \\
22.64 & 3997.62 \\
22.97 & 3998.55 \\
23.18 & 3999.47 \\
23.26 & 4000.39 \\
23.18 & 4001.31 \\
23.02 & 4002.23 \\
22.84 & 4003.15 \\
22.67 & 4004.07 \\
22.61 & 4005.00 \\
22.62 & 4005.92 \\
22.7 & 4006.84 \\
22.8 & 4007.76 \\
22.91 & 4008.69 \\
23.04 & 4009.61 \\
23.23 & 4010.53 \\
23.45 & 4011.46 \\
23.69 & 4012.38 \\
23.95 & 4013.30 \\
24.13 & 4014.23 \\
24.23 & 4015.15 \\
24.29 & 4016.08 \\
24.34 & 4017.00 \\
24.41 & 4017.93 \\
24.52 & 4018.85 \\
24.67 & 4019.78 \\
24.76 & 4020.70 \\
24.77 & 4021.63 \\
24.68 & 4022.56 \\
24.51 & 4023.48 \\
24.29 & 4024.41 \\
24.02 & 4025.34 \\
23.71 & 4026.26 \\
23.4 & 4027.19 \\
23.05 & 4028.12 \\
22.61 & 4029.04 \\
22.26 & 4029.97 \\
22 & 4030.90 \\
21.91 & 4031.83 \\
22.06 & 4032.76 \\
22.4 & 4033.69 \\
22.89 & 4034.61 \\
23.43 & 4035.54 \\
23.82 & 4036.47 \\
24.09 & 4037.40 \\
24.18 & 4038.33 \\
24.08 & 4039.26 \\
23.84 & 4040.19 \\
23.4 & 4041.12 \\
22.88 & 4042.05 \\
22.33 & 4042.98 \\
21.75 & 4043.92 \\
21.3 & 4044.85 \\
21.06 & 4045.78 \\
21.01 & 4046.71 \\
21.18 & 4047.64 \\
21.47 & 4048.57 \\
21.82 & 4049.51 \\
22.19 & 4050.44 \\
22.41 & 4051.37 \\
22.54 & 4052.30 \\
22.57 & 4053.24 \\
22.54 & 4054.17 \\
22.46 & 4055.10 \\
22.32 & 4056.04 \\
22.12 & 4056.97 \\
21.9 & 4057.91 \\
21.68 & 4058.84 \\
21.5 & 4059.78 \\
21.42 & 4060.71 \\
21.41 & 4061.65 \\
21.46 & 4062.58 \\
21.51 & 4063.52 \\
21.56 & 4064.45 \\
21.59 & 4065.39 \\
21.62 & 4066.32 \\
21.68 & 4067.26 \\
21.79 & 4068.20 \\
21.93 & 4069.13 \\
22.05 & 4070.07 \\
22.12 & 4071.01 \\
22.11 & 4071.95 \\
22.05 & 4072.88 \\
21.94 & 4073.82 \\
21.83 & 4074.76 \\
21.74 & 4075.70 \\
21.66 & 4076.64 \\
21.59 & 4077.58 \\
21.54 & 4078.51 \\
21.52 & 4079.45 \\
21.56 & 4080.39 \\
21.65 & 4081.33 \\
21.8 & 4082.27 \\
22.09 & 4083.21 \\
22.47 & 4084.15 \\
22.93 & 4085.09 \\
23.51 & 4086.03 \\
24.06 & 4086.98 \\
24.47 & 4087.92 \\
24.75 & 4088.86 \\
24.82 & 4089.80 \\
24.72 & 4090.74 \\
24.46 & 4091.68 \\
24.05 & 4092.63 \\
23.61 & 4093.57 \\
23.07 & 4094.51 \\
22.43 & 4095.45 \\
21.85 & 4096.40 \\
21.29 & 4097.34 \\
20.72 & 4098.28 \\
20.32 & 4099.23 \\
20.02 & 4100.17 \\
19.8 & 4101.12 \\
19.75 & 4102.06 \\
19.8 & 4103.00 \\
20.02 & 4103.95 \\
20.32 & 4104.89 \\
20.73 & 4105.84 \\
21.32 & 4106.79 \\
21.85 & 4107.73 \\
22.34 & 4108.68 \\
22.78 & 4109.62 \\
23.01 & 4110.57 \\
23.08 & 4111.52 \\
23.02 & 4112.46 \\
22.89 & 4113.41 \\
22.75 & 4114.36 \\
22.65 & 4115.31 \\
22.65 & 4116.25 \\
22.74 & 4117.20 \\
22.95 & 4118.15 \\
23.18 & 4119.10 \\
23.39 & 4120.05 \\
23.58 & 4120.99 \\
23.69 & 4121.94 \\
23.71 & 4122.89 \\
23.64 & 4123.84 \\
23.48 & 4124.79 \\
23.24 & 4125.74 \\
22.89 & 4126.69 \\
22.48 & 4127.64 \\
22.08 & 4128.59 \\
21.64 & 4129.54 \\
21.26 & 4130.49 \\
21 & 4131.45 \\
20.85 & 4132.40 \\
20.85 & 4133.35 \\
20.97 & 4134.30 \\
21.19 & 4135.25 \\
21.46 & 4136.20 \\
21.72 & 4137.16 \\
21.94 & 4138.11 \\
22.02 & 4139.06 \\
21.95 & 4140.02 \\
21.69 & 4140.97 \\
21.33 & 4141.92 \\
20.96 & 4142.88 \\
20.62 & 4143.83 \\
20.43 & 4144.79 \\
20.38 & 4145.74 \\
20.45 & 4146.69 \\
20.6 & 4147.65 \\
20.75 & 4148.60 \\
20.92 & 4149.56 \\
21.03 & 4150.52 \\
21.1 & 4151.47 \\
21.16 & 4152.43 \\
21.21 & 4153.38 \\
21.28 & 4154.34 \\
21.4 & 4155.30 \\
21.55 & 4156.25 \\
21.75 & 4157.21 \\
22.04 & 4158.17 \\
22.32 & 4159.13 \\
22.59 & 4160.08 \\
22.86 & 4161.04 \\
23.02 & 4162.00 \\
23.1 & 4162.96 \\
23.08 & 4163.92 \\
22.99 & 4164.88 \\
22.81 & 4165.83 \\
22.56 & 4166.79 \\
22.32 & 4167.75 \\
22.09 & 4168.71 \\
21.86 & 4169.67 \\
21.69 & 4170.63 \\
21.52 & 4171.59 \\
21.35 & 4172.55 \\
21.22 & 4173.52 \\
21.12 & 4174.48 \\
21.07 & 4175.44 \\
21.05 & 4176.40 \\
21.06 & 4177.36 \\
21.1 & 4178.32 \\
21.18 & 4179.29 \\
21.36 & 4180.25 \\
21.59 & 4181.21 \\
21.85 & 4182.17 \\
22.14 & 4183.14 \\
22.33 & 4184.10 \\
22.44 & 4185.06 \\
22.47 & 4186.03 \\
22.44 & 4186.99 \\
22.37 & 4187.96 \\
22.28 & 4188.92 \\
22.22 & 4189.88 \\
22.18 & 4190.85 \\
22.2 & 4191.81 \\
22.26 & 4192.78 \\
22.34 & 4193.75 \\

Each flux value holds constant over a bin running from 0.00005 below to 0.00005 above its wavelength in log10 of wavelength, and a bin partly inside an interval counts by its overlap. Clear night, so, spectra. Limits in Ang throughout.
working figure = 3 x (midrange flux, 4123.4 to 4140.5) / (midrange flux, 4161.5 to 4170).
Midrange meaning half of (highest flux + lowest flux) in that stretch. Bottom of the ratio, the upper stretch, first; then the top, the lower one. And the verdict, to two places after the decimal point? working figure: 2.97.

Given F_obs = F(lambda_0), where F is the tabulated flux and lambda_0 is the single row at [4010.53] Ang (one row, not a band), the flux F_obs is 23.23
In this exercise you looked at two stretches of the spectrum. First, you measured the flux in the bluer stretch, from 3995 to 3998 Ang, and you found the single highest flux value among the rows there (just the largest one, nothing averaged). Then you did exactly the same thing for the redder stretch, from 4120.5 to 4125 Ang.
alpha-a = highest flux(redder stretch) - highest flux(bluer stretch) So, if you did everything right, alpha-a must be 1.1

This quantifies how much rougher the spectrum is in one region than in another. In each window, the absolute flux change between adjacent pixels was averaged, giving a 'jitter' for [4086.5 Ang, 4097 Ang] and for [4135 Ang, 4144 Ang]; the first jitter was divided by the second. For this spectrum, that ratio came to 1.5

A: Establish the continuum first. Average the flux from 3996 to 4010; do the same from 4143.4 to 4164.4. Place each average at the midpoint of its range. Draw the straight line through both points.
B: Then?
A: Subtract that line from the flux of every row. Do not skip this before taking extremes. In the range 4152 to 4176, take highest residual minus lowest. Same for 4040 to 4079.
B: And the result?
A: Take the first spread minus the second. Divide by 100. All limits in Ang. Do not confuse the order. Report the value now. -0.007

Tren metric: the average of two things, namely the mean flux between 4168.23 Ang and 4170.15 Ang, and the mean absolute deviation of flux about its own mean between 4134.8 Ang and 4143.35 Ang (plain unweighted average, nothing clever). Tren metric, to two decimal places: 11.14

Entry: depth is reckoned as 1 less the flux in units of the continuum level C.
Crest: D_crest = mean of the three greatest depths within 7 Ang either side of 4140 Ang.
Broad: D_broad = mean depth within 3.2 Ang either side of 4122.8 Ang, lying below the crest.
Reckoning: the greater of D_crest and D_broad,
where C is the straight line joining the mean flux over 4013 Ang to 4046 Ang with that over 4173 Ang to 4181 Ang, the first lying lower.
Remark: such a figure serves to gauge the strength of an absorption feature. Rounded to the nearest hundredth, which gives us 0.06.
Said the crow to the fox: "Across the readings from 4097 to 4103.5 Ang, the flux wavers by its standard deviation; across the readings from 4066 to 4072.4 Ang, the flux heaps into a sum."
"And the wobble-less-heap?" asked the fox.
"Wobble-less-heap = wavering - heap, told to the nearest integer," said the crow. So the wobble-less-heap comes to -153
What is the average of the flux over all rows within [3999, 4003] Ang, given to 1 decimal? 23.2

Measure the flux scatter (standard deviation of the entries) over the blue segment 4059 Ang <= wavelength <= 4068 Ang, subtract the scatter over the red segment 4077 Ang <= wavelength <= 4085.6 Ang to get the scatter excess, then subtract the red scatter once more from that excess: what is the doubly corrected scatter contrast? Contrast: -0.9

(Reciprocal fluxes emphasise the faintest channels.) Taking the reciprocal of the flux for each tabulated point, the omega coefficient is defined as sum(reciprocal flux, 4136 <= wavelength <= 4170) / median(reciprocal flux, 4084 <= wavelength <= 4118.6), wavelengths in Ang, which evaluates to 38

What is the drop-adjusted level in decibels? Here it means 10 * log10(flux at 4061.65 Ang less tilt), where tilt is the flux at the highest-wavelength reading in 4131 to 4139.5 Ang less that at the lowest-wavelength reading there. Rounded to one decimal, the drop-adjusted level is 13.1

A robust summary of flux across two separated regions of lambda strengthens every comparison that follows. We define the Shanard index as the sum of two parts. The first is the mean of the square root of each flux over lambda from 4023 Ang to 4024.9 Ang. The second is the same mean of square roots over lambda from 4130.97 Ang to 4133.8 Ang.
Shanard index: 9.51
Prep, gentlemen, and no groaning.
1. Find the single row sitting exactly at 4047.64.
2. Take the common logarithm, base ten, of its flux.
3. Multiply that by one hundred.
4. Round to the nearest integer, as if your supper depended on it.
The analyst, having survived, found 133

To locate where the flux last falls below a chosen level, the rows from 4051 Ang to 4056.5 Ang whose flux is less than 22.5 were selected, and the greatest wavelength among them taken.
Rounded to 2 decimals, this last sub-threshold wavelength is 4056.04 Ang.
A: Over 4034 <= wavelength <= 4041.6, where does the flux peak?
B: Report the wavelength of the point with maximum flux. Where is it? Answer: 4038.33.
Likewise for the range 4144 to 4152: 4151.47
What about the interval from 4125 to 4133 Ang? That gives 4125.74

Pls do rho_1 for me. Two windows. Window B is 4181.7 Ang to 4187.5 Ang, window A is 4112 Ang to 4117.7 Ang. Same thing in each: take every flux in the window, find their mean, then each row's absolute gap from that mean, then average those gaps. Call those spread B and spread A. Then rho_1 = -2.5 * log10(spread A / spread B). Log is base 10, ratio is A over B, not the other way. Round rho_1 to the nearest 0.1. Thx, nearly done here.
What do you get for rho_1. 0.5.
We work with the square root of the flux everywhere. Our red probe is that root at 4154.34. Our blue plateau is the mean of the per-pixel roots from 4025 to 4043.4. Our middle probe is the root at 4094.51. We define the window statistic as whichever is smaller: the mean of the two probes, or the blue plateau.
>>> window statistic 4.71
